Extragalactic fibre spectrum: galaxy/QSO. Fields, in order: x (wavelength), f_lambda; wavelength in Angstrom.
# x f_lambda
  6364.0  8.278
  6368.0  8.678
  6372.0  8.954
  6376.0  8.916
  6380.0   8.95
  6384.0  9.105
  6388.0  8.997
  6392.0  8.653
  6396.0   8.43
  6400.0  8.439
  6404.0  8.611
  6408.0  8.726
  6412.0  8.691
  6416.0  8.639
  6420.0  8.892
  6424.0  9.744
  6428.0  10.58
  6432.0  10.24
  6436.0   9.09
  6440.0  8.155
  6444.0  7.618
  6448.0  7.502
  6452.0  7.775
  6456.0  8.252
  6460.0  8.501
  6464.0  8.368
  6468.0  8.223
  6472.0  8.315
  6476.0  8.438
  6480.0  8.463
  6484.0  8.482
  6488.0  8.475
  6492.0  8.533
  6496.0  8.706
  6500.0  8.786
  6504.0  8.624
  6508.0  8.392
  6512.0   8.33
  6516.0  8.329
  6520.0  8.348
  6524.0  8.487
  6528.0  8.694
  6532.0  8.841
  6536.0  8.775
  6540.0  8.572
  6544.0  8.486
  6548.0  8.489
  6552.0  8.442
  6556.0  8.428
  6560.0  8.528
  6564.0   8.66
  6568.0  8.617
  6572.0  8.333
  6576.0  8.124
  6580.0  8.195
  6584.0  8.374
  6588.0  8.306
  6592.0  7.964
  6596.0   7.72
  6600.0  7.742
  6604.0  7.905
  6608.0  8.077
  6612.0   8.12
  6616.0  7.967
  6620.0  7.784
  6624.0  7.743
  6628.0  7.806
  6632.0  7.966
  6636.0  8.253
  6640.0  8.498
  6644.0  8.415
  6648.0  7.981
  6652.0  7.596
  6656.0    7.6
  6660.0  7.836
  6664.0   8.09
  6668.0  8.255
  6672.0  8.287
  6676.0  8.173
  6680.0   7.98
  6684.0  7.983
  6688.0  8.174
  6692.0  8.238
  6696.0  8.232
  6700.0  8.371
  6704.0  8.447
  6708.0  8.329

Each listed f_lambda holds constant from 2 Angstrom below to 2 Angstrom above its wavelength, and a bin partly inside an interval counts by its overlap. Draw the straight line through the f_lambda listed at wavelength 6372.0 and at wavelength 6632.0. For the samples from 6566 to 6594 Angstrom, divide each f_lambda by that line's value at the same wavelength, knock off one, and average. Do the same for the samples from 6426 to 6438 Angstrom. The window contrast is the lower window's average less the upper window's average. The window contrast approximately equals 0.13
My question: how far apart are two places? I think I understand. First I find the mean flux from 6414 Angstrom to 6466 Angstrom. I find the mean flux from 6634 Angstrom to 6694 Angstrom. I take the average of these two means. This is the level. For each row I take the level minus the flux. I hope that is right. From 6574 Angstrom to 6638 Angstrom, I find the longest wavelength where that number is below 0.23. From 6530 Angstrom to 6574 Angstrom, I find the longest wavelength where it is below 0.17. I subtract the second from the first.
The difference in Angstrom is 64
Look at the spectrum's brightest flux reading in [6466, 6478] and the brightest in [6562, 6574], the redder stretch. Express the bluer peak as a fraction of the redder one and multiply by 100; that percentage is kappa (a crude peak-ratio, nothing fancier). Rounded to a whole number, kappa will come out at 97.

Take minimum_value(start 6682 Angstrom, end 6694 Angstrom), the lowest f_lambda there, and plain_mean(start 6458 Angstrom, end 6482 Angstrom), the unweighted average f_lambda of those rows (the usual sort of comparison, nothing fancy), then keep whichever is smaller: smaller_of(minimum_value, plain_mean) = 8.0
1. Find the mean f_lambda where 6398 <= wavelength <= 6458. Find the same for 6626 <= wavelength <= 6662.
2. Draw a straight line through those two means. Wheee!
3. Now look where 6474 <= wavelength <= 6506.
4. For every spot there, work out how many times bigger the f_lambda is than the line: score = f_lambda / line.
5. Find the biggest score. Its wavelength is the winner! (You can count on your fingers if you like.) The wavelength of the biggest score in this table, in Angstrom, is 6500.0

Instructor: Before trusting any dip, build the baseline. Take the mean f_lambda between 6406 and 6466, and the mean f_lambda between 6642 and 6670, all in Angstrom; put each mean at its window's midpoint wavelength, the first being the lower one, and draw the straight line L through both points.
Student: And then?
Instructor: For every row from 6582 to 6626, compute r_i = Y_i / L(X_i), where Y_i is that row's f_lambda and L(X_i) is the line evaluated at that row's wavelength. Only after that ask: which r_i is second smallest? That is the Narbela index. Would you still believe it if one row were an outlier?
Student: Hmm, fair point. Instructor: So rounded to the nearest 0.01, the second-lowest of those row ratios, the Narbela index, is 0.95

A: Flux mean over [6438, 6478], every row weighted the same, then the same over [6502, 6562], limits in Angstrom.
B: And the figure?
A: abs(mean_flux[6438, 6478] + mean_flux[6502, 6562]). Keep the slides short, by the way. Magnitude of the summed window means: 16.6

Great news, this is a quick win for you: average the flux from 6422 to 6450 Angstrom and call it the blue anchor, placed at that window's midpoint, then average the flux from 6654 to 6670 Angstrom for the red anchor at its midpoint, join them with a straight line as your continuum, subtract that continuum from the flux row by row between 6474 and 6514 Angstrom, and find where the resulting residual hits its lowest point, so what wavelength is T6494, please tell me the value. 6476.0 Angstrom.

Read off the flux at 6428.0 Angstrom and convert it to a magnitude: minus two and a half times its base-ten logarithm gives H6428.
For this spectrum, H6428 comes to -2.56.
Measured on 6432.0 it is -2.53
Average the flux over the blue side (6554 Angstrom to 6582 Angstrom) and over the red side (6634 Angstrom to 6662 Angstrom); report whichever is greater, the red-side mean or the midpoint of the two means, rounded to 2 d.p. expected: 8.22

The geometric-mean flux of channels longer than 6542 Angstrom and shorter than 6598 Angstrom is 8.3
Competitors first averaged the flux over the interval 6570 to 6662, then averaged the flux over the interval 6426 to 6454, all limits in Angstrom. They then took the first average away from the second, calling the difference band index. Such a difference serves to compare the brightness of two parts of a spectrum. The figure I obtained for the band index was 0.7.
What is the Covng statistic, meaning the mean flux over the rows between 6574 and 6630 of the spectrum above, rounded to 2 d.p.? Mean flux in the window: 7.99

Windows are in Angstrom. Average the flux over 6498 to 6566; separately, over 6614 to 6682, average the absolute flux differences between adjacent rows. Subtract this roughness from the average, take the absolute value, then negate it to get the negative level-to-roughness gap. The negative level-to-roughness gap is -8.36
